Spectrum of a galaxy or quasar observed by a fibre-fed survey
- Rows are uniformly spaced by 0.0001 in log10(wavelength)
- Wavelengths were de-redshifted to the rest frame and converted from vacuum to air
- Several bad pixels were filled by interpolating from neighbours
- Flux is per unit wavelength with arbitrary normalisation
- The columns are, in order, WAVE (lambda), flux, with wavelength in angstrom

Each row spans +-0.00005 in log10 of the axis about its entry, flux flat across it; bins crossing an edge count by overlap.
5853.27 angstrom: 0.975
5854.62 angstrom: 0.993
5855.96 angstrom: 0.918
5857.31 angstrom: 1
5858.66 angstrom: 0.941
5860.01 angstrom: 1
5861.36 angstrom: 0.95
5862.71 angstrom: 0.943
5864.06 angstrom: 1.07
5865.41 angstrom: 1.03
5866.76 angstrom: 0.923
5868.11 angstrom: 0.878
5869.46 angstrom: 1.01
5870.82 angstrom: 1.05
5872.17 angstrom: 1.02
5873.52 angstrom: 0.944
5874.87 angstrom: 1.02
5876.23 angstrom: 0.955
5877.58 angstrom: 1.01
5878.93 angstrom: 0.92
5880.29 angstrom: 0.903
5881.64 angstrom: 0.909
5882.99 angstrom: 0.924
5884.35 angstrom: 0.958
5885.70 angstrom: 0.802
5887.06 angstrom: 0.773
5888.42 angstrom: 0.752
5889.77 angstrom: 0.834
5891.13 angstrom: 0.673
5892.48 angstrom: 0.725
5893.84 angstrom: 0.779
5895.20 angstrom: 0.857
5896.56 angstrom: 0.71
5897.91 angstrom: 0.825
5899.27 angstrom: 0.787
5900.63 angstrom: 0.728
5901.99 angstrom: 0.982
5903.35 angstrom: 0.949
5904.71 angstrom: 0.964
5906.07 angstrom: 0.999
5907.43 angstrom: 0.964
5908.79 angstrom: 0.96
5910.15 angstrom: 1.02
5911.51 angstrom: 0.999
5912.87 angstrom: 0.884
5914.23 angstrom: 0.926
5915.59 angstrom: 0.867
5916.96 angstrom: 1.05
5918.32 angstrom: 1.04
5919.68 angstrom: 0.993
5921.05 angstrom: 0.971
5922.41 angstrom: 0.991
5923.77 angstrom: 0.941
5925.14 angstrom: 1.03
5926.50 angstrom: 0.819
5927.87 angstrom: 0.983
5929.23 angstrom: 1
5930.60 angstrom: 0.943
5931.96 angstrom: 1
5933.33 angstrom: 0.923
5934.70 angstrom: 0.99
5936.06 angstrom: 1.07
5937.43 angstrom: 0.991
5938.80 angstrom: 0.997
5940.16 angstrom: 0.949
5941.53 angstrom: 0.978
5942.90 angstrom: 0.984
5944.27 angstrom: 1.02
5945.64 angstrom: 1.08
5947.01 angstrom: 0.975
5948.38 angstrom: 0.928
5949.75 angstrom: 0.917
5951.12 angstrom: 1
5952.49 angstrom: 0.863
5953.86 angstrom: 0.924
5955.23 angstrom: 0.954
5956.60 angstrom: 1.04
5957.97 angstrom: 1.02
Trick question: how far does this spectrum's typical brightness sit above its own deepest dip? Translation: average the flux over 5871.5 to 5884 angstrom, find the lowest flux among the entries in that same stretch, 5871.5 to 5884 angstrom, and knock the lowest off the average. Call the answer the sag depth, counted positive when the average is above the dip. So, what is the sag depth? 0.053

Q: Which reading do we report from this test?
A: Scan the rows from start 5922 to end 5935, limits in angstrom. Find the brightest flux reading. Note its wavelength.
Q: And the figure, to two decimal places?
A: 5925.14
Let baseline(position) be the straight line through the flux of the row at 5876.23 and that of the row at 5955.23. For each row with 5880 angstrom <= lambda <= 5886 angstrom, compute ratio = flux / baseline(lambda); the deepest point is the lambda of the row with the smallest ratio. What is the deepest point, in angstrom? 5885.70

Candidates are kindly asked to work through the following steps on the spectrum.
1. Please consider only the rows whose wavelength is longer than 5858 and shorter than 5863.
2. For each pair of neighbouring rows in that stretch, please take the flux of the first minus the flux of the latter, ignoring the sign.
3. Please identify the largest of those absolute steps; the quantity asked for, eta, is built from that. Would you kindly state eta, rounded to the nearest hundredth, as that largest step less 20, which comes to -19.94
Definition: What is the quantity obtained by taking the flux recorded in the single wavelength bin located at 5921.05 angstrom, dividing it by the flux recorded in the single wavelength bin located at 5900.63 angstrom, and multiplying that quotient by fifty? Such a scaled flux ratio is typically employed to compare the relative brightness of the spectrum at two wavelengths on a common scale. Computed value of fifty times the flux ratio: 67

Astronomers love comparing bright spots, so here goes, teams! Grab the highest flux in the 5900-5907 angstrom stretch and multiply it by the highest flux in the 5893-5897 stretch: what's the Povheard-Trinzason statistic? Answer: 0.86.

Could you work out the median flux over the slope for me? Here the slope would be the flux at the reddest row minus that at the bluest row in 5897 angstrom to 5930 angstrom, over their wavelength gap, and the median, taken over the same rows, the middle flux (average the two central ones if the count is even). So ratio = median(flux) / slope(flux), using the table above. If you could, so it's 173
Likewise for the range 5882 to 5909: 594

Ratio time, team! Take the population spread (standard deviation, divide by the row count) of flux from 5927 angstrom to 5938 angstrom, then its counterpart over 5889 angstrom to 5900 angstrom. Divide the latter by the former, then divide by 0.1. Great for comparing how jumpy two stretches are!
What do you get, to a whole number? 15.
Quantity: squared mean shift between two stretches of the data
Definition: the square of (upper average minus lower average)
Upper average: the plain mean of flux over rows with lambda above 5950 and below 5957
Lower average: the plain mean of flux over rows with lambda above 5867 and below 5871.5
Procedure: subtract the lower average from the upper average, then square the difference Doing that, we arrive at 0.0005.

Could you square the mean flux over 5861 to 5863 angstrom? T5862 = 0.90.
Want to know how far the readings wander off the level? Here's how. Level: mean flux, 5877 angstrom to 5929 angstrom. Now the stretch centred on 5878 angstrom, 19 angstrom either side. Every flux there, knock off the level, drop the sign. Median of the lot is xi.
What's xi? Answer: 0.099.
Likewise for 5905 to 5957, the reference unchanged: 0.083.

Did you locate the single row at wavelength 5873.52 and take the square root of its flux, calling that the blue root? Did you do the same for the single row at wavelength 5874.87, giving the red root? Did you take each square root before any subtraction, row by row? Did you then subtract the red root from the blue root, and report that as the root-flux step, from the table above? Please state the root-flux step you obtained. -0.038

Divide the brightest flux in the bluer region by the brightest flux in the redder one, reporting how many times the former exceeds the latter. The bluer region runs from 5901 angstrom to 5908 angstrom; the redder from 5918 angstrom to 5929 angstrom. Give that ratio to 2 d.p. 0.96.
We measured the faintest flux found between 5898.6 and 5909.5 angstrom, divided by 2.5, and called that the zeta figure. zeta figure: 0.291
